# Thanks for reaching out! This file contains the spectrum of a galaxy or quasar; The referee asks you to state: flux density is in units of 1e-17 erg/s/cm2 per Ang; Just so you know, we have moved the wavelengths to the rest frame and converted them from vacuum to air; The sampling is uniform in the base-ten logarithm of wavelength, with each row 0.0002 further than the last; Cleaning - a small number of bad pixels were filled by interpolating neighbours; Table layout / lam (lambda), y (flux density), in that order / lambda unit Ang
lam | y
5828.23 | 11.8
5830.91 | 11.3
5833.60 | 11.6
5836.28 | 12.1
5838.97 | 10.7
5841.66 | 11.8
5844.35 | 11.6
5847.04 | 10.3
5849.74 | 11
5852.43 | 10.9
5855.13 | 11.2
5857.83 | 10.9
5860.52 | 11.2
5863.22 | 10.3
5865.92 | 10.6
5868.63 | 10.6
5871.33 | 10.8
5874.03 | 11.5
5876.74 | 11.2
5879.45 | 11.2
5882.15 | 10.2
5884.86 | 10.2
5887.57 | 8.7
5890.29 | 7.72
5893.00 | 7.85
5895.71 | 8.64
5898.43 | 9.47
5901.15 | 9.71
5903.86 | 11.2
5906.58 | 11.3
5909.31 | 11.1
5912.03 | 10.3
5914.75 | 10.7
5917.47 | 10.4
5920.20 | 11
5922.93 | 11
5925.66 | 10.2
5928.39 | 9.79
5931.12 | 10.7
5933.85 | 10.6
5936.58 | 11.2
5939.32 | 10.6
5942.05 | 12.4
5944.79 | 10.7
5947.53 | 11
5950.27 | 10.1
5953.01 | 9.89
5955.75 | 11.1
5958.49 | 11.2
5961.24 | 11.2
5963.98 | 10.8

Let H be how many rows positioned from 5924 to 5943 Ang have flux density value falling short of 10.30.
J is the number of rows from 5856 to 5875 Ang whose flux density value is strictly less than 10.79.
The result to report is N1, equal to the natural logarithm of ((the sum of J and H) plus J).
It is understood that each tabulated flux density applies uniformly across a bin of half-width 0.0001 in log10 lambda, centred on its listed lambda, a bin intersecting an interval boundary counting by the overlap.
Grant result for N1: 2.08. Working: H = 2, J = 3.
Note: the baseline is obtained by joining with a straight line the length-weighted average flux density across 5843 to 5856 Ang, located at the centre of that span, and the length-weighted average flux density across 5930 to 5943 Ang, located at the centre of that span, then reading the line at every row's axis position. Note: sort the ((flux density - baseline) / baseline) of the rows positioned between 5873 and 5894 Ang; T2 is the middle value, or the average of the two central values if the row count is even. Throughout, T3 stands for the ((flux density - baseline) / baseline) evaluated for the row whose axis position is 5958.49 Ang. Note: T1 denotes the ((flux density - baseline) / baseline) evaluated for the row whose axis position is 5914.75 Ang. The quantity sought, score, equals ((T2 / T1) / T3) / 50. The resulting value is 4.8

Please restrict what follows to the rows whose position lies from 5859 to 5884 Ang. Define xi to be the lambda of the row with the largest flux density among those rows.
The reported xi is 5874.03 Ang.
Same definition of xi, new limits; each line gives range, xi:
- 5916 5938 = 5936.58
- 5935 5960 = 5942.05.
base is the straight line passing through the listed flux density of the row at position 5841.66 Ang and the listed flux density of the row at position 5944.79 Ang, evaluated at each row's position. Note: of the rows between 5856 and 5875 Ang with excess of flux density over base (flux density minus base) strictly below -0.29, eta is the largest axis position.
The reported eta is 5871.33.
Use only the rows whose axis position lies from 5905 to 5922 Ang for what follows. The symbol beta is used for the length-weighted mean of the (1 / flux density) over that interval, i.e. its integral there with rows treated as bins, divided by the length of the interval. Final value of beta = 0.0926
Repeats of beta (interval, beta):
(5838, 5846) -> 0.0883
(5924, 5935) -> 0.0969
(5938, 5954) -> 0.0931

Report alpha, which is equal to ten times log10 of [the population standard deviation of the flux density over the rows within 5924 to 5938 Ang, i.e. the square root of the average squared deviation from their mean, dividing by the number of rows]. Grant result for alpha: -3.2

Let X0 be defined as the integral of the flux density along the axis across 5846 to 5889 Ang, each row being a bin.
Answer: 459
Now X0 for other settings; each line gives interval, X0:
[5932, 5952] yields 218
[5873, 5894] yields 206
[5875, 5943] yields 700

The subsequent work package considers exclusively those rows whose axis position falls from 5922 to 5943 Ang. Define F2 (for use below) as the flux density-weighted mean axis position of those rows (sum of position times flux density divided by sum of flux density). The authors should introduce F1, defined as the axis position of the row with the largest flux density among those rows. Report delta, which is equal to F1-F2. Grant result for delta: 9.3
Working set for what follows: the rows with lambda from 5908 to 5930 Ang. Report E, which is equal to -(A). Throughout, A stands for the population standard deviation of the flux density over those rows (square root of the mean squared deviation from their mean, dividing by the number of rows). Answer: -0.44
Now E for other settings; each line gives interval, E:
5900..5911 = -0.65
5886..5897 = -0.45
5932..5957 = -0.69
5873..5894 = -1.43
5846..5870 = -0.33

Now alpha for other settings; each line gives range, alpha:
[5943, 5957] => -3.2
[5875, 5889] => -0.4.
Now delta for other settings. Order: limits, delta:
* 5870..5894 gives -7.2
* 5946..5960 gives 5.4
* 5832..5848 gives -3.9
